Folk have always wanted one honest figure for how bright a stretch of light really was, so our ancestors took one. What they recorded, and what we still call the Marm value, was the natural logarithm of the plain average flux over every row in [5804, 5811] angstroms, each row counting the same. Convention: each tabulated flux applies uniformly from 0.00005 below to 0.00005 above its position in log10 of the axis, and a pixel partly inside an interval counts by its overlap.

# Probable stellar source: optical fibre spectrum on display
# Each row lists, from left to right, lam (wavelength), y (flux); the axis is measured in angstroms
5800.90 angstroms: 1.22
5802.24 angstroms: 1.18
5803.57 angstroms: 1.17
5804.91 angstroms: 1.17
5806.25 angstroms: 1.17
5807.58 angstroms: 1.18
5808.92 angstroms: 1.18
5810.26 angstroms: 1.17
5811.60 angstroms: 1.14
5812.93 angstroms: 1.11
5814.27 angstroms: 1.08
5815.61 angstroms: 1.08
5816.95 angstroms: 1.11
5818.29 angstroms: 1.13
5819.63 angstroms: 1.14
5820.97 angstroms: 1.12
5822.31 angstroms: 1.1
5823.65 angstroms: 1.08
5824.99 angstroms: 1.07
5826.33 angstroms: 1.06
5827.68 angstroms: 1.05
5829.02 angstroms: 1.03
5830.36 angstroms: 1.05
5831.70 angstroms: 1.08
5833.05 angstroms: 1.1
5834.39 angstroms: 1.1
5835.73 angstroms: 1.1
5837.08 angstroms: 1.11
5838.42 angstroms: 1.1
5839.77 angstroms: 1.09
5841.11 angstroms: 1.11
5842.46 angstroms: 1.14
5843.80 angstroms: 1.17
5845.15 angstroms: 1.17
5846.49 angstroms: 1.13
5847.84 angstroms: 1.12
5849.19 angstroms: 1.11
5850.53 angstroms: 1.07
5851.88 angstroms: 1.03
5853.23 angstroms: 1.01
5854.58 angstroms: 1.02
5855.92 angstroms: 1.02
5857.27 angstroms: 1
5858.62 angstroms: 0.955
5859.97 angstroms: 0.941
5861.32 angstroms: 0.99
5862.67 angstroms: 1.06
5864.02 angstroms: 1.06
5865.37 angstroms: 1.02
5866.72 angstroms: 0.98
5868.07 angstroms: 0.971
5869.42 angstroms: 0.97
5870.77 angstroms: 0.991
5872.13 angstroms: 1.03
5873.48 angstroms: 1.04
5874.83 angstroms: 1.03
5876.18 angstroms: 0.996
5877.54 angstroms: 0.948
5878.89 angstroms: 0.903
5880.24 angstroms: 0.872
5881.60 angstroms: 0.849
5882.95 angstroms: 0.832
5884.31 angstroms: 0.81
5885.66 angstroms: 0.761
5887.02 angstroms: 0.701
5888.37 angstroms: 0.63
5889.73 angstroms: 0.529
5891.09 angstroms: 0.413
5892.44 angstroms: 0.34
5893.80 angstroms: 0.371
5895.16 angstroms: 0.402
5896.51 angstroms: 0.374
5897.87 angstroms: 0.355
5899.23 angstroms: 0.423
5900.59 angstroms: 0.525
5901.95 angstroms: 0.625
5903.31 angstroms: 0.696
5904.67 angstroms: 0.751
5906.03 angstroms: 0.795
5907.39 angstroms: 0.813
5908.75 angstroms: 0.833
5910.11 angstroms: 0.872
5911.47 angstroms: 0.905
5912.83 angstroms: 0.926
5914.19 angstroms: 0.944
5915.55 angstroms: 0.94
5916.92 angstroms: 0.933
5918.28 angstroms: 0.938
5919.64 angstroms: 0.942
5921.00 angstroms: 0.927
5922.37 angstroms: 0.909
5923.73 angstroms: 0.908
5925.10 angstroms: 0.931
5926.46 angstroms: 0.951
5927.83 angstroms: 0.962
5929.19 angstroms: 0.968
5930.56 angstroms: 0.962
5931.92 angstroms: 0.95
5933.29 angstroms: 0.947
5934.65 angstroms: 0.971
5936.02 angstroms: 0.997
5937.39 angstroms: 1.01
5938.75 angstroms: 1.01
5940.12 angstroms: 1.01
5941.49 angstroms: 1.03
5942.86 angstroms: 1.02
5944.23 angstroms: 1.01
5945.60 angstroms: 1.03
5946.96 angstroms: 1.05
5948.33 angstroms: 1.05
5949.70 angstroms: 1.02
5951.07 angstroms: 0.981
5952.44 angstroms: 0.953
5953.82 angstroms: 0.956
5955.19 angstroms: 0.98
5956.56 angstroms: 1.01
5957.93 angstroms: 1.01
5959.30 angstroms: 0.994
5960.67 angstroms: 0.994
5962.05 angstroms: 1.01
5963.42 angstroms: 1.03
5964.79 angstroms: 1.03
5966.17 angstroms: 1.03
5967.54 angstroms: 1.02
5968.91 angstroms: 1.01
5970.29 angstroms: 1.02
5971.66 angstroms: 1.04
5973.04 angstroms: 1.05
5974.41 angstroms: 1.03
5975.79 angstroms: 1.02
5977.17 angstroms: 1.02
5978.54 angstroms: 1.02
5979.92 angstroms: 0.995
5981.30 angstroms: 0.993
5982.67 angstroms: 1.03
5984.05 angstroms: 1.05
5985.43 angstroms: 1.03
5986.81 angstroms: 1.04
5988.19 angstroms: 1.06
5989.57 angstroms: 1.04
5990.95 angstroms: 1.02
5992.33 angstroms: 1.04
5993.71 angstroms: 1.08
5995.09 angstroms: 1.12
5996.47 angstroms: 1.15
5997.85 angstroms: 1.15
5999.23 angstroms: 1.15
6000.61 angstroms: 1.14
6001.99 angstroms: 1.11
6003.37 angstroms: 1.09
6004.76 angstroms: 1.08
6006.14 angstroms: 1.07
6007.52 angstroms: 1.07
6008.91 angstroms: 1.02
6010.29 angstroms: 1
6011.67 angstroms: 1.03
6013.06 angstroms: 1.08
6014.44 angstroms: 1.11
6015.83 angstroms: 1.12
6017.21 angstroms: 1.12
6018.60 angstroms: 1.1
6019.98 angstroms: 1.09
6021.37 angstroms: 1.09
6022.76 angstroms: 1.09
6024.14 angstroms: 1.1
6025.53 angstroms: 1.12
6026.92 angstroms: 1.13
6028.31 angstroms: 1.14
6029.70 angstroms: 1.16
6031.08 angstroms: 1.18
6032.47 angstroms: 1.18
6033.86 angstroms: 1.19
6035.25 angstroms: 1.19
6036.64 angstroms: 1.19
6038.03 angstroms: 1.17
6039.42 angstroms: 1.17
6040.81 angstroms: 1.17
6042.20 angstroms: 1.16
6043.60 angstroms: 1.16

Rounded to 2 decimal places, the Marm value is 0.16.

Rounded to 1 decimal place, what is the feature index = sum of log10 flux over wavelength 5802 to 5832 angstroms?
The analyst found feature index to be 1.1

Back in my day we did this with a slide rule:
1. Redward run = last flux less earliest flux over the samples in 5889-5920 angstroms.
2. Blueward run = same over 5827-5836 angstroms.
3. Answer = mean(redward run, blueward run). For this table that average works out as 0.23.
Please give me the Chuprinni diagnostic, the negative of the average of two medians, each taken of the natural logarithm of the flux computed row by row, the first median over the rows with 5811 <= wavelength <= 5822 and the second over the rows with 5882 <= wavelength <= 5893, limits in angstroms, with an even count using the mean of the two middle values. 0.150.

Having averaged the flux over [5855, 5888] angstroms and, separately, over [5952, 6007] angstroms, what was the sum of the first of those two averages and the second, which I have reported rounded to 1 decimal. 2.0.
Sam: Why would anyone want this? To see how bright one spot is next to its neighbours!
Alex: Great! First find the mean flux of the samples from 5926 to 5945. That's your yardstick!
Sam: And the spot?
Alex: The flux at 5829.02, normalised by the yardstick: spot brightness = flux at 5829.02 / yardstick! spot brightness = 1.045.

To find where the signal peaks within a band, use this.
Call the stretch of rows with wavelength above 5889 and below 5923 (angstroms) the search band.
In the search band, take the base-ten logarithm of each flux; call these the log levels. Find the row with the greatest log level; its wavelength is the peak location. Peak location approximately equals 5914.19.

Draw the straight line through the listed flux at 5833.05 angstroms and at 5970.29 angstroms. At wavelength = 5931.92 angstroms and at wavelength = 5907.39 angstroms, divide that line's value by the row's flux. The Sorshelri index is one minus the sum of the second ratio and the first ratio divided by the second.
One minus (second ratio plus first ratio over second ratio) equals -1.14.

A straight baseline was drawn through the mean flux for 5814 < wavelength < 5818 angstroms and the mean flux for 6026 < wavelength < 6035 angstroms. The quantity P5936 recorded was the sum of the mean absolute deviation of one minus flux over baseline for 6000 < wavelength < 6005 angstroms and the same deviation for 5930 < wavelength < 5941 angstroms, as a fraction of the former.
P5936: 2.2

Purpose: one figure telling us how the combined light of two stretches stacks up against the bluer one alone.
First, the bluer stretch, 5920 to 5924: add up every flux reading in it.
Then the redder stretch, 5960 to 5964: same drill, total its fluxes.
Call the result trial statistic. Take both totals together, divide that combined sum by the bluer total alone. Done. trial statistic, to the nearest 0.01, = 2.11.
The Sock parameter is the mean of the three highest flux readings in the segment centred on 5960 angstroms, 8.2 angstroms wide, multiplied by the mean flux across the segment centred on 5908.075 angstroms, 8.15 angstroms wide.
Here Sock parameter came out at 0.84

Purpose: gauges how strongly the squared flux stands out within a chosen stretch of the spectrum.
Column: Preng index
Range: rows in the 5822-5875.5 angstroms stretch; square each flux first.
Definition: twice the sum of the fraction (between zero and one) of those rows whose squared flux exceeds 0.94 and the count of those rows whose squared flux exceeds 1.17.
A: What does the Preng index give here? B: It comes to 30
